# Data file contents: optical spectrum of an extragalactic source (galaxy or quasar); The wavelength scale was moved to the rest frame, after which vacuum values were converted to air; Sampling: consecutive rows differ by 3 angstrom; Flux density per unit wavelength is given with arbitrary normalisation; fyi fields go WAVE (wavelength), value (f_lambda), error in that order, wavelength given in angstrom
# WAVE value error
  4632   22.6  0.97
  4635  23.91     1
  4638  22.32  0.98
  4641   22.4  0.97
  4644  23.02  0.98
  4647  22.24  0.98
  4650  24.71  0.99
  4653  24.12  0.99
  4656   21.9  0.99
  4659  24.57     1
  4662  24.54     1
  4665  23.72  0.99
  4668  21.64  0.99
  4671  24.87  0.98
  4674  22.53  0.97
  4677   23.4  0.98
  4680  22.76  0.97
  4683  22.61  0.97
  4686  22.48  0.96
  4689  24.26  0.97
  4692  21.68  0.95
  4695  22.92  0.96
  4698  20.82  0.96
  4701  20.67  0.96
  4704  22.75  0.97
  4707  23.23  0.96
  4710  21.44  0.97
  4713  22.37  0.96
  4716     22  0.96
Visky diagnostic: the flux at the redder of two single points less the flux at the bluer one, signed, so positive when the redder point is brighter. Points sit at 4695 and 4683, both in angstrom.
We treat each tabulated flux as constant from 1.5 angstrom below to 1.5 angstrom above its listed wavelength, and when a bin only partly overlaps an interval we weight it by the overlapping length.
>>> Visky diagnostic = 0.31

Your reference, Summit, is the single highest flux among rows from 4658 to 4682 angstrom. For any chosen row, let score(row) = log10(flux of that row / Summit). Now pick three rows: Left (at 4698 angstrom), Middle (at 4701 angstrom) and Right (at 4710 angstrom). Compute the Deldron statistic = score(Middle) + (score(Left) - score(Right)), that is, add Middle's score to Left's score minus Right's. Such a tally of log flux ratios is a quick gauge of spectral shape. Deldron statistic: -0.09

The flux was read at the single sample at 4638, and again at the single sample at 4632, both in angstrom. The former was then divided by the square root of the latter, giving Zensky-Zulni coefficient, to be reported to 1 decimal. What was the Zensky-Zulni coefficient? 4.7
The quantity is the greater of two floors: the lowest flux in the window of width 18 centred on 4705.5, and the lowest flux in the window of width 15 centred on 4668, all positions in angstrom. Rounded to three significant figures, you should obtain 21.6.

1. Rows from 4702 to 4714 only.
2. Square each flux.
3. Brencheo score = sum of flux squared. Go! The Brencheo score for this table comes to 2017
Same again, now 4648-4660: 2276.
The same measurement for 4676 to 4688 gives 2082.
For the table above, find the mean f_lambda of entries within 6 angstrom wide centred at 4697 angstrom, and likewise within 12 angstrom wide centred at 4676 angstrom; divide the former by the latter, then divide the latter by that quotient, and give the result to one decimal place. 25.0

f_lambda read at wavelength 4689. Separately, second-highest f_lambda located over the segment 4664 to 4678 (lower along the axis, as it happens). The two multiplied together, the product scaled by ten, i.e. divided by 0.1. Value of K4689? 5754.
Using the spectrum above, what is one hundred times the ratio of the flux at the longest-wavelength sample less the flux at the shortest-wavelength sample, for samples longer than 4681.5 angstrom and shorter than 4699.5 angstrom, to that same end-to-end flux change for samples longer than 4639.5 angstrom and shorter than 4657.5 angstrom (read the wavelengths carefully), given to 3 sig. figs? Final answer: 358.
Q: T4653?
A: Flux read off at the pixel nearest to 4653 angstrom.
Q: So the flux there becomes 24.12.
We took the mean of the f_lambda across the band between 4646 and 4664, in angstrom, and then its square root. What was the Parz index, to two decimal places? 4.87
